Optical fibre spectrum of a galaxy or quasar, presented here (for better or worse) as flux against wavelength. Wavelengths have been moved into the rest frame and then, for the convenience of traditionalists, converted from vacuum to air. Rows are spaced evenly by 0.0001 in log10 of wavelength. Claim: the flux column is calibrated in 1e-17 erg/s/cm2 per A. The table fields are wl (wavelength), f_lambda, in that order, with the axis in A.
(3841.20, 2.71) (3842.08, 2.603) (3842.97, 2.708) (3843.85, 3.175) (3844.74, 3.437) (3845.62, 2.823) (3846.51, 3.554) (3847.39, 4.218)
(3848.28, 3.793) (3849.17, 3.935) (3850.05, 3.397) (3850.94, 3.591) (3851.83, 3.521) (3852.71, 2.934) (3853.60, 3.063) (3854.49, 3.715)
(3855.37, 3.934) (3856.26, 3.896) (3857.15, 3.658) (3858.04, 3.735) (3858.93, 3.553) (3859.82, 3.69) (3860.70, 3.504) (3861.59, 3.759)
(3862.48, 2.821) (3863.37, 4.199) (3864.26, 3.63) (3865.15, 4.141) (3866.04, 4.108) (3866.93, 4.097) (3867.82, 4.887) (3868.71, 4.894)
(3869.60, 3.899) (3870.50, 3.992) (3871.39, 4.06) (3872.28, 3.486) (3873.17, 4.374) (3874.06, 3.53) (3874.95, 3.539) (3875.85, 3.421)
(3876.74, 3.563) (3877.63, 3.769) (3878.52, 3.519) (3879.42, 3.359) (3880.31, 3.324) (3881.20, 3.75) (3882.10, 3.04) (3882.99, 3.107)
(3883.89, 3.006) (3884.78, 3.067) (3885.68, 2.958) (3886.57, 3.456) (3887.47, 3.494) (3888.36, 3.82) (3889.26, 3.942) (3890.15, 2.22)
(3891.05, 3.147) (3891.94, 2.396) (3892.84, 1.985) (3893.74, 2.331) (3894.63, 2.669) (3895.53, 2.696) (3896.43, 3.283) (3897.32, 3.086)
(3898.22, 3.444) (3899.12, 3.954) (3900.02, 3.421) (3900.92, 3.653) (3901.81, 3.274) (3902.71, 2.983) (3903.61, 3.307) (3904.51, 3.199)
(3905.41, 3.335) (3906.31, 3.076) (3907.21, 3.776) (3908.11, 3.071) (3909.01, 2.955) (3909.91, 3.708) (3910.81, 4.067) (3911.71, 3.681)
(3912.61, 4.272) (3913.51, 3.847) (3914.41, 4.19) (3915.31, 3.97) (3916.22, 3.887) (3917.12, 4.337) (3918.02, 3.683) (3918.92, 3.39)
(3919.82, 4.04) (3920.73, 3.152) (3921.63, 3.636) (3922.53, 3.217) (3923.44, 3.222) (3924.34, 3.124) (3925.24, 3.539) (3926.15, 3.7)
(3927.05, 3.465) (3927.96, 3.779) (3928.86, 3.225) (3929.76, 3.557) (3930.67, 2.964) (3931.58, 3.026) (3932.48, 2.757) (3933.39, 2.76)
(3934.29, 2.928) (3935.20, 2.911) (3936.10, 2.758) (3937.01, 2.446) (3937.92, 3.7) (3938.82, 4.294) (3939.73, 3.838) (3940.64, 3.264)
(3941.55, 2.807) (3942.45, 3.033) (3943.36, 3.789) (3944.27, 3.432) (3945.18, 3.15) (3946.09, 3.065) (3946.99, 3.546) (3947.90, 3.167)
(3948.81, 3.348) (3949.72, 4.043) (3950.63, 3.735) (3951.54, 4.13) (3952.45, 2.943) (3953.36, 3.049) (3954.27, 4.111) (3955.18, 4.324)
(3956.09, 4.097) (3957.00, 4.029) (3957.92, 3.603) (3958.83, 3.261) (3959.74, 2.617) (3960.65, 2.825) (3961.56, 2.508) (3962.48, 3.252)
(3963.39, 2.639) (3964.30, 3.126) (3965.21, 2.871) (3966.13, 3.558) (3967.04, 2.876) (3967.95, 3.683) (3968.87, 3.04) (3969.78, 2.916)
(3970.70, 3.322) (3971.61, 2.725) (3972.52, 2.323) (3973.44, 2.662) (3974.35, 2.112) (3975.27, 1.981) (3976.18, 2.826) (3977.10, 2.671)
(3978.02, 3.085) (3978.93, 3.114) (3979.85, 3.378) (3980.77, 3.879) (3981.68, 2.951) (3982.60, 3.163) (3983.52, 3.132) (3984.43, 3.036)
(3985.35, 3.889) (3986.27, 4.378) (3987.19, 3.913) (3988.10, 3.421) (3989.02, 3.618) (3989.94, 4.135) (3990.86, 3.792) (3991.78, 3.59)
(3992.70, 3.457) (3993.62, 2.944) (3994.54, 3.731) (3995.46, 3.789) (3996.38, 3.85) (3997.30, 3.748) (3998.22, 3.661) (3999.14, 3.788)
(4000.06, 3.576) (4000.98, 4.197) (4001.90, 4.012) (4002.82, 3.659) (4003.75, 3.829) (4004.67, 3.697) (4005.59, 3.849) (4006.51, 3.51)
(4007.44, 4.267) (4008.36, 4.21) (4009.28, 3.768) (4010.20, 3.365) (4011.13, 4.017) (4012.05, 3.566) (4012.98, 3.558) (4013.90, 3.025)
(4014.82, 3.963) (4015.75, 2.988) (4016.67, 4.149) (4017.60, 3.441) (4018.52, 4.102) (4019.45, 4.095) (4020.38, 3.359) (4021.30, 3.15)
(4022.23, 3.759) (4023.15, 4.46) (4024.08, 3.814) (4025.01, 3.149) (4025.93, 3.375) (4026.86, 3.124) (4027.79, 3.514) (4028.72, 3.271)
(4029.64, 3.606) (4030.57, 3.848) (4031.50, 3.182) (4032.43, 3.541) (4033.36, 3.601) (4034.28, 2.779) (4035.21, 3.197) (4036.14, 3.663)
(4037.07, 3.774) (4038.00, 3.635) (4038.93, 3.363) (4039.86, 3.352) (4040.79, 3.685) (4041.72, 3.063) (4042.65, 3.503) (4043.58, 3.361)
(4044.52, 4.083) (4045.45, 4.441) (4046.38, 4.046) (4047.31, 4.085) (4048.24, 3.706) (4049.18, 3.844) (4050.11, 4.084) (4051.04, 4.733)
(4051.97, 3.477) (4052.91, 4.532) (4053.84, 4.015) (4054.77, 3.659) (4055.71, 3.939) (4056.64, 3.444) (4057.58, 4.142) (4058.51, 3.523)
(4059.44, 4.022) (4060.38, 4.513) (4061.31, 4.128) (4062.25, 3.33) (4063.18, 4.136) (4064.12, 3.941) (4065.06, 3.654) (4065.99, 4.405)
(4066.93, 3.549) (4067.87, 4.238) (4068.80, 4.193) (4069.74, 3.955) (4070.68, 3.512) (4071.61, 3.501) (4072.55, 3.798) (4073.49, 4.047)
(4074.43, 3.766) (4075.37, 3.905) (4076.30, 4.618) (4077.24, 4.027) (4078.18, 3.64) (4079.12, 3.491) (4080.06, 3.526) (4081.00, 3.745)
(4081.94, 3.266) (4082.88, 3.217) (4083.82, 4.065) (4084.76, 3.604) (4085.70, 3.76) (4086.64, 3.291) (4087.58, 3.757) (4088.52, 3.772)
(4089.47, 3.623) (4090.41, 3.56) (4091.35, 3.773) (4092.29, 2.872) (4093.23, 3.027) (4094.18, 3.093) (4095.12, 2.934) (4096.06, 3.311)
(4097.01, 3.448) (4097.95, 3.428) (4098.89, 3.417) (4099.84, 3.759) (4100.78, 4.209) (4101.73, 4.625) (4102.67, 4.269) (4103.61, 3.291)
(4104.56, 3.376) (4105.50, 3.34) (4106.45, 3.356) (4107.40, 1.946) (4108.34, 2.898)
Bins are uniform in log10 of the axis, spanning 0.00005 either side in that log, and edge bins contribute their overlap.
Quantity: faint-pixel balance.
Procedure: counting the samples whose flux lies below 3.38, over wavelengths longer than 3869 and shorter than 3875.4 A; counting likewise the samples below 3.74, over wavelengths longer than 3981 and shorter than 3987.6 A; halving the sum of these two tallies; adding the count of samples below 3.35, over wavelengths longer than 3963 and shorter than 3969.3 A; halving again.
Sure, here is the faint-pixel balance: 3.5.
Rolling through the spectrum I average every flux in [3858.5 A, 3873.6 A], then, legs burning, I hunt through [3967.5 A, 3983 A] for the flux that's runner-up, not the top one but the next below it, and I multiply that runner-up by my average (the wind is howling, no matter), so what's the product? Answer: 14.5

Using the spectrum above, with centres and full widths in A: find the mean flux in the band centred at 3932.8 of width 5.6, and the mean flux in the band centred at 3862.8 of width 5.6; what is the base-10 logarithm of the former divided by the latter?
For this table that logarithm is -0.10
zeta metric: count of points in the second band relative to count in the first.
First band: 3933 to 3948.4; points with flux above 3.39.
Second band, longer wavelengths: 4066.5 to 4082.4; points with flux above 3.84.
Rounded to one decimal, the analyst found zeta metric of 1.2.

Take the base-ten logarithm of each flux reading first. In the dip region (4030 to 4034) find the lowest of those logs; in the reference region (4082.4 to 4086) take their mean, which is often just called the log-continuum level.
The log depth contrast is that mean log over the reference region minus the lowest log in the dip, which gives 0.059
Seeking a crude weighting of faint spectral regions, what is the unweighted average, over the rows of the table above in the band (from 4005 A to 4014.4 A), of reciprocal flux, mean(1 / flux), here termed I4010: 0.272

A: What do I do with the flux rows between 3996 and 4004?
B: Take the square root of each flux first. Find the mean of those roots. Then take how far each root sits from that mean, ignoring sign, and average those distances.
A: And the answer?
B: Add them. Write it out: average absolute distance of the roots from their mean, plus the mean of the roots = 1.99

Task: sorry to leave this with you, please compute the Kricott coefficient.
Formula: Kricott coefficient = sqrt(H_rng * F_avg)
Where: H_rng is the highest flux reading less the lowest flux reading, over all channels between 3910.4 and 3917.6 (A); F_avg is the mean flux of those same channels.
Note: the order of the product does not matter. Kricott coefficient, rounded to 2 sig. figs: 1.6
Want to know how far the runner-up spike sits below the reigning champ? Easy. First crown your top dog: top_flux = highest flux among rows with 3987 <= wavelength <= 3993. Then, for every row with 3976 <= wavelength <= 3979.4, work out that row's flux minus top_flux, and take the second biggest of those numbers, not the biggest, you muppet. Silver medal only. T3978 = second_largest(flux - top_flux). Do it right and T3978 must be -1.05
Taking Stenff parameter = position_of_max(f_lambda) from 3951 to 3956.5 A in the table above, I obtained 3955.18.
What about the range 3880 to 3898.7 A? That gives 3889.26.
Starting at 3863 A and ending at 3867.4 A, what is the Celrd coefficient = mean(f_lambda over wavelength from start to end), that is 4.04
